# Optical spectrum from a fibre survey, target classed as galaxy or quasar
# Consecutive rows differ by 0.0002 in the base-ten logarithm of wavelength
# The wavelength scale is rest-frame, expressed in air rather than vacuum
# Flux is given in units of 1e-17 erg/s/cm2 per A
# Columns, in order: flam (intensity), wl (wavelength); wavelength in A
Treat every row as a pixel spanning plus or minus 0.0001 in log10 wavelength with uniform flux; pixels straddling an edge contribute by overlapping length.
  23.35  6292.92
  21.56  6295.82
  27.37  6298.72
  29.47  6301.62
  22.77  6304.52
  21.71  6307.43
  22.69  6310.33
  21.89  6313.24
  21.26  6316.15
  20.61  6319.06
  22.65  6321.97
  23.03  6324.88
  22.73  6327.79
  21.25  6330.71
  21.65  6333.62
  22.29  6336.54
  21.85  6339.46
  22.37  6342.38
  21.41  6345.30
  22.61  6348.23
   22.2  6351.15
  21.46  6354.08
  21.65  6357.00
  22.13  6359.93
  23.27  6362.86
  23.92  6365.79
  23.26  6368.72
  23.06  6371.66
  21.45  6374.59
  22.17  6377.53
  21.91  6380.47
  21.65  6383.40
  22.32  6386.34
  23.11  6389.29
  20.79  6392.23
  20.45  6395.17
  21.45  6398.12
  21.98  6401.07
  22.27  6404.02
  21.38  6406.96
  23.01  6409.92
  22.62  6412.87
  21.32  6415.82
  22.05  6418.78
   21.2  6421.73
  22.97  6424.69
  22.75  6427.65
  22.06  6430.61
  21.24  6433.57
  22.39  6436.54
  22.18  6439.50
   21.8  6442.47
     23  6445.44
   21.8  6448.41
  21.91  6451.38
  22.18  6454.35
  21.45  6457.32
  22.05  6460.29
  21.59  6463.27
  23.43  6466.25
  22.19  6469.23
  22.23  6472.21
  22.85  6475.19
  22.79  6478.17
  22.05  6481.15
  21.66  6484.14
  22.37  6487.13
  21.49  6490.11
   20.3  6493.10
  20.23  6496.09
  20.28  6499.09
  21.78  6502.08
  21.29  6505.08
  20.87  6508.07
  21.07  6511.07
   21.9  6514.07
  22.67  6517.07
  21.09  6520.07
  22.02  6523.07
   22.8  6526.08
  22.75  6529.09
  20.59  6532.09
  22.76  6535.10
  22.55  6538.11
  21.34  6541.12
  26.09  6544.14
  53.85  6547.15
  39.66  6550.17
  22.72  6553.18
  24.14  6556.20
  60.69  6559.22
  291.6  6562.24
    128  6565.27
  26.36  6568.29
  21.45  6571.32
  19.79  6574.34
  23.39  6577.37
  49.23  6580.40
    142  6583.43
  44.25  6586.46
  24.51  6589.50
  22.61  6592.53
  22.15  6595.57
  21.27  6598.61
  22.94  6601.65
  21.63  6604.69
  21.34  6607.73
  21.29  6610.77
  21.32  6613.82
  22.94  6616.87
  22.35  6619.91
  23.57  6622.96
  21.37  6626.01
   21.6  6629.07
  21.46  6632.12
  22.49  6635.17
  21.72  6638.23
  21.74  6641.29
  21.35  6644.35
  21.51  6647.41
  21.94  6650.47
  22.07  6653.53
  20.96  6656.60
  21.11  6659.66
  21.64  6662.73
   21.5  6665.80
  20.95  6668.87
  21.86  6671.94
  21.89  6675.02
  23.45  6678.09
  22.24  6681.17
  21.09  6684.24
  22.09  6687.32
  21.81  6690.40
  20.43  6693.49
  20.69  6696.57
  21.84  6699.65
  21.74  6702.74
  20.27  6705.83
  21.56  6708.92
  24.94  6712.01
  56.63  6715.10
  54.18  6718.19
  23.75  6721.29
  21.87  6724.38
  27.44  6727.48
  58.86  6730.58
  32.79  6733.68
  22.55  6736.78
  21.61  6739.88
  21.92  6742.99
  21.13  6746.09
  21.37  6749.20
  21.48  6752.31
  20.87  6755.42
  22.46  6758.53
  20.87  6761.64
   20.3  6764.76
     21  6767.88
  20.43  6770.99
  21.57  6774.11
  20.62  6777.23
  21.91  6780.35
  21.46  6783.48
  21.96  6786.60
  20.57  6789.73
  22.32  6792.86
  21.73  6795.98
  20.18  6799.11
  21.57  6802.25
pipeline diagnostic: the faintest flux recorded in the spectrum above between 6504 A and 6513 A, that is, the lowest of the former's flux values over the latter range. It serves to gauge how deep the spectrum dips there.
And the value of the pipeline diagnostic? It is 20.87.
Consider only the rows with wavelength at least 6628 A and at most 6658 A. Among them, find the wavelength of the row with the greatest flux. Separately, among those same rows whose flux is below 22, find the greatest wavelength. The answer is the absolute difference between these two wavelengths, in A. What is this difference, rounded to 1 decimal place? 21.4 A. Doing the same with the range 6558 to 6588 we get 12.1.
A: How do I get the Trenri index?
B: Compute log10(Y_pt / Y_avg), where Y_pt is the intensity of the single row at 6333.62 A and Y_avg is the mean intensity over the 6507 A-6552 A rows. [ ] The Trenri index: -0.07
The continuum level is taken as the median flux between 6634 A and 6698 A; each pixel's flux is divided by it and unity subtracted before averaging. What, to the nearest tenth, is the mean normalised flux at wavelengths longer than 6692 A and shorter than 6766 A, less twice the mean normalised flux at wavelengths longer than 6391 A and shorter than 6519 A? 0.2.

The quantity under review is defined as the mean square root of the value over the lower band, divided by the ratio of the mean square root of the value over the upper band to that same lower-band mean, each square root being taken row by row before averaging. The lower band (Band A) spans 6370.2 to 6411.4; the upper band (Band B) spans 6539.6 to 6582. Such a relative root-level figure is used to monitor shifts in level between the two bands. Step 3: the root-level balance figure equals 3.2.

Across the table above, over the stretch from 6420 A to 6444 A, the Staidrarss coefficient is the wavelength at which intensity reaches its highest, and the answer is 6424.69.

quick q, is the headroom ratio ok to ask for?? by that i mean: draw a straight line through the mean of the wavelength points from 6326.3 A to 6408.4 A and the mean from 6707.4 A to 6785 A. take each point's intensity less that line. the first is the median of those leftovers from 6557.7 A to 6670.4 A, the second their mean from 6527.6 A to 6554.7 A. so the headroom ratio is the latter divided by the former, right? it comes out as -1.2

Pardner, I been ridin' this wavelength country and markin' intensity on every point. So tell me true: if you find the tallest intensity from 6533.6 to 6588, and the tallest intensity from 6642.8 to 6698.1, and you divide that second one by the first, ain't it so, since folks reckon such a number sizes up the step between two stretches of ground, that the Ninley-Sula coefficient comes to 0.1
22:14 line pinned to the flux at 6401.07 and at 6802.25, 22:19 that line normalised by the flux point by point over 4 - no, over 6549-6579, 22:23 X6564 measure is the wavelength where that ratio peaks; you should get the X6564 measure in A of 6574.34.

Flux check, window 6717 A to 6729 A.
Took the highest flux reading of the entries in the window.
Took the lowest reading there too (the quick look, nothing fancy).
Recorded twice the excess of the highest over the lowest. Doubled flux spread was 65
